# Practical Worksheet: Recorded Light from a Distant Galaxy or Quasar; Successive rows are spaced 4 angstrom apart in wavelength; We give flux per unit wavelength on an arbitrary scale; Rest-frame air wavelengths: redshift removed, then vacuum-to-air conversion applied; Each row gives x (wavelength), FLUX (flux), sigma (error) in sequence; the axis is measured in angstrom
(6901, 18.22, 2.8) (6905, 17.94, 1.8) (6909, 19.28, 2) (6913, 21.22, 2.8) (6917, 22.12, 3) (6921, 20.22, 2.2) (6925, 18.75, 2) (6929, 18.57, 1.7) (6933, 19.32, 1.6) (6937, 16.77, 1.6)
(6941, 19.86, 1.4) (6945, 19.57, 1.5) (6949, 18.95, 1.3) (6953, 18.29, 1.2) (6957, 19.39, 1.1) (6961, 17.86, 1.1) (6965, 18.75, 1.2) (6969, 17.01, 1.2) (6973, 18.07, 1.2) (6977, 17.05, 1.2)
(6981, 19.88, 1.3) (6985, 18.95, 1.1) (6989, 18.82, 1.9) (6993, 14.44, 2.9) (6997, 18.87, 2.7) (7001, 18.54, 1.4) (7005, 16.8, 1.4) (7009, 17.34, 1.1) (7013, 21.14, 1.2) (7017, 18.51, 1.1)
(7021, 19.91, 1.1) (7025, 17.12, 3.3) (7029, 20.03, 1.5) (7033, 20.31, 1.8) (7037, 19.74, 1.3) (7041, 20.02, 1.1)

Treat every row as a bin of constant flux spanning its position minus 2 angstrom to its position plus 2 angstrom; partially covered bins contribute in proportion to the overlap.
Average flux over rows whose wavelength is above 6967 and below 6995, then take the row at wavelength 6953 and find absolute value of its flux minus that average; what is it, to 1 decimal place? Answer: 0.5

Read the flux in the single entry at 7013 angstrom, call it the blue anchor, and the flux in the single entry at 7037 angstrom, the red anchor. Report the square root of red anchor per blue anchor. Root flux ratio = 0.97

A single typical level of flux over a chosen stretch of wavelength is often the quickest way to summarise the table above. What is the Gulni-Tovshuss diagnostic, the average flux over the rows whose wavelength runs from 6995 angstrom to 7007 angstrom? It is 18.1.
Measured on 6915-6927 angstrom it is 20.4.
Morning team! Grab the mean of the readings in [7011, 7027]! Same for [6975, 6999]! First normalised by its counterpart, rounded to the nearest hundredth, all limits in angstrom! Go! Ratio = 1.06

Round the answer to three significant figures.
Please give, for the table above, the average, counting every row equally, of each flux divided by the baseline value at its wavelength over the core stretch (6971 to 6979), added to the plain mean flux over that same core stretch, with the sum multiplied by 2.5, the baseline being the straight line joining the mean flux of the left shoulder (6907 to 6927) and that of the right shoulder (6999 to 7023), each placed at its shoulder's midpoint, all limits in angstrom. 46.2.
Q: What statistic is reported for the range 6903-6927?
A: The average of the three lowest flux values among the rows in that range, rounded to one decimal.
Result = 18.7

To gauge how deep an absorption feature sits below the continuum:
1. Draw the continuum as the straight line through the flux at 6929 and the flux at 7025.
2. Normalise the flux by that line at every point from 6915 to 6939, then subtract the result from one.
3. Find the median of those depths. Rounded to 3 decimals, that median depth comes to -0.025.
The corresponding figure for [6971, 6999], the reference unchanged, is -0.065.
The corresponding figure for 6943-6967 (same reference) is -0.039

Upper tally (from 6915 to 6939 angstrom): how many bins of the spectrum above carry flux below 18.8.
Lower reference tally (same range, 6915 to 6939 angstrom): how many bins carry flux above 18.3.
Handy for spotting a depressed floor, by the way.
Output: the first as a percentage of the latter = 60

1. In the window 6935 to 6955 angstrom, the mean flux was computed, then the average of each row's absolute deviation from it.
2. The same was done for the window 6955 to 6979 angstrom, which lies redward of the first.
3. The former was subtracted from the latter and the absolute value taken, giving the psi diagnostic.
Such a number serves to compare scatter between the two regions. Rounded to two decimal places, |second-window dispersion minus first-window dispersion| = 0.21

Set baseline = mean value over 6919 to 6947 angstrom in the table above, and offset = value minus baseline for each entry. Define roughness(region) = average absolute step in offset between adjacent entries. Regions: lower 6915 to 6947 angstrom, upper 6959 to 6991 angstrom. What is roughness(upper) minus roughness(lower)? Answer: -0.23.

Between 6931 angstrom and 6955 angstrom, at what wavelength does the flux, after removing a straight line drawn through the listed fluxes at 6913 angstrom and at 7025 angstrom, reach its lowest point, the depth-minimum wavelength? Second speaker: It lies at 6937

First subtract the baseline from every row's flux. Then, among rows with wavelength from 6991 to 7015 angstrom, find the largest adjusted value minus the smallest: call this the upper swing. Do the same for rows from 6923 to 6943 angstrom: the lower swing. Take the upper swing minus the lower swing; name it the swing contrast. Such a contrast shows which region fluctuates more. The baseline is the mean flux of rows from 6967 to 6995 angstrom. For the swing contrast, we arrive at 3.6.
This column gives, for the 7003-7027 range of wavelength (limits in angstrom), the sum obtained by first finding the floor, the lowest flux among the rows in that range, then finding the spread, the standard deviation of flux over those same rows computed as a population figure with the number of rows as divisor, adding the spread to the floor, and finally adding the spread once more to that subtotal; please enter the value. 20.0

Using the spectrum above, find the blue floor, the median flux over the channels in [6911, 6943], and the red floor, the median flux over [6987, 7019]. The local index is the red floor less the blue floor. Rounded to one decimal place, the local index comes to -1.1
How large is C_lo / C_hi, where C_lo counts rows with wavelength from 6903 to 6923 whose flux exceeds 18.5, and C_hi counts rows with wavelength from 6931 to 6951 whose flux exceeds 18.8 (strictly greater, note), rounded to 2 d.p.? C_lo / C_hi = 1.00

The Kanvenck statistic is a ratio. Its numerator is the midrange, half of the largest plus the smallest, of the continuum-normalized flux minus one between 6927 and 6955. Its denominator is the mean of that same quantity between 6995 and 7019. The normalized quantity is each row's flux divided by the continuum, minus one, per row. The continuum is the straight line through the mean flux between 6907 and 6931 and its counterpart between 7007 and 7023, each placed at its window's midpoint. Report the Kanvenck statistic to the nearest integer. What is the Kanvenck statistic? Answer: 2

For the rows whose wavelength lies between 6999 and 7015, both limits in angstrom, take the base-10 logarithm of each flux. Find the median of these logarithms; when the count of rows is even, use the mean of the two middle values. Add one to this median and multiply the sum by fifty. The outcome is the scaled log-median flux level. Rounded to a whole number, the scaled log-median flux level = 113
